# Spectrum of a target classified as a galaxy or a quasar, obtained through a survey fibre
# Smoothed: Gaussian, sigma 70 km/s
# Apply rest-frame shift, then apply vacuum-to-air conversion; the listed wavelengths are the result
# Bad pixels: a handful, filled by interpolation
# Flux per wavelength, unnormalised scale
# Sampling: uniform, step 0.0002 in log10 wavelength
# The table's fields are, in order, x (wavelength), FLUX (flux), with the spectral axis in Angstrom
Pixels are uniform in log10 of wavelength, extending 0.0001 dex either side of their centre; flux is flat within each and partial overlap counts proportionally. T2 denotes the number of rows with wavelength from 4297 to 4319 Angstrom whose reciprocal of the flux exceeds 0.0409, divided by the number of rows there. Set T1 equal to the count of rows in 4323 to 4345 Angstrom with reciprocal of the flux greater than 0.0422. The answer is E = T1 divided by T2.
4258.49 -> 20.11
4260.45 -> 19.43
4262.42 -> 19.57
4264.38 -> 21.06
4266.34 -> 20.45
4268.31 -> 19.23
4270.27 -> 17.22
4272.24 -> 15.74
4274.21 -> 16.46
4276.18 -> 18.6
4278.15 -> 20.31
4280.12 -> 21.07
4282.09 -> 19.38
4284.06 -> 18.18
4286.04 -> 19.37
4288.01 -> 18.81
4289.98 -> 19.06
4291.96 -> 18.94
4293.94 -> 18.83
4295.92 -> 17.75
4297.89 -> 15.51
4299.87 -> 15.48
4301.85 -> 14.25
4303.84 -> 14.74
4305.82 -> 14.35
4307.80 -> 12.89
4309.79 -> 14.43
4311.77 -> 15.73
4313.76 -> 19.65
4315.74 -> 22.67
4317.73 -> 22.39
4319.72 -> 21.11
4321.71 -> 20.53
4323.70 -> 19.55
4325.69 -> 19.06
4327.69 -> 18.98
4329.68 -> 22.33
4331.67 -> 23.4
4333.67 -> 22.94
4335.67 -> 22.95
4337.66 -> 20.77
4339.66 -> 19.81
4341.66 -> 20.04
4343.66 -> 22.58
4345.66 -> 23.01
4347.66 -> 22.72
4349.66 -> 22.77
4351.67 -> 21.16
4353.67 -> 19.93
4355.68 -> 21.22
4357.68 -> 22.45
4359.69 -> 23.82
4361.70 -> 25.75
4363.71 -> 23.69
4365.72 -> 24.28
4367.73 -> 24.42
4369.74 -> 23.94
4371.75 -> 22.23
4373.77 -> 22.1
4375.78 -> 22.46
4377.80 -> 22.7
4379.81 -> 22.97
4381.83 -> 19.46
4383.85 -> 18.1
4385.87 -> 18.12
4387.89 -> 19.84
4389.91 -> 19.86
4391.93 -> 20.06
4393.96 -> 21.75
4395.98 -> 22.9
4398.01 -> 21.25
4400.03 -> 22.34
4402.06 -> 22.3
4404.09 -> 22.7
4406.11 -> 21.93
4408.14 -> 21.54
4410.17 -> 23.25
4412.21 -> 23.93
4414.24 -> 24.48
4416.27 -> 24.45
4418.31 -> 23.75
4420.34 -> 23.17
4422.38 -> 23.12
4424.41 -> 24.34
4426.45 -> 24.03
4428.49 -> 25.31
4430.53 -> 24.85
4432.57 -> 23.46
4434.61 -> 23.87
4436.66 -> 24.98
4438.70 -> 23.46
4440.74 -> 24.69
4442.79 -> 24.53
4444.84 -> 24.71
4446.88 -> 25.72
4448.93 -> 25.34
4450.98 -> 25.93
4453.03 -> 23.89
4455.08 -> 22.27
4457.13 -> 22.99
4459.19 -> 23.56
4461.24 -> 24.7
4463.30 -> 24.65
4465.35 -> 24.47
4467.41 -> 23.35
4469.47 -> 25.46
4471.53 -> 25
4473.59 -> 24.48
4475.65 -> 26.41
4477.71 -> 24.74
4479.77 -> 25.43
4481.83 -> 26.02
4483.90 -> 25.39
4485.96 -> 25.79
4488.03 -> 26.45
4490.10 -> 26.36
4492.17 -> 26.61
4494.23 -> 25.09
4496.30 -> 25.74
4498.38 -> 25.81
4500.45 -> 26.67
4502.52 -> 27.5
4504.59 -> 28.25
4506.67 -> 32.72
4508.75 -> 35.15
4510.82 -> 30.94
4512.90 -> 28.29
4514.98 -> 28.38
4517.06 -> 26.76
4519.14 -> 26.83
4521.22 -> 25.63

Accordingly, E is 11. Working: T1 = 11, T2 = 1.00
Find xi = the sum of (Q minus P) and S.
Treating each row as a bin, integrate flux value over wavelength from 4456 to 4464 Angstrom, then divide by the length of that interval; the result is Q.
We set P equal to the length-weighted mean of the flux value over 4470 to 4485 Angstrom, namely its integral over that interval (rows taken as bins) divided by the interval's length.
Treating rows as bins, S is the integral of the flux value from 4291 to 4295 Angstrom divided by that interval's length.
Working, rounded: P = 25.4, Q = 23.9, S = 18.84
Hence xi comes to 17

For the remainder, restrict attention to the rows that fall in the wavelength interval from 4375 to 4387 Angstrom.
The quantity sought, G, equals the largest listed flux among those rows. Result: 22.97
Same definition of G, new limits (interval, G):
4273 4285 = 21.07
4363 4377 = 24.42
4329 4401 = 25.75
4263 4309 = 21.07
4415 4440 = 25.31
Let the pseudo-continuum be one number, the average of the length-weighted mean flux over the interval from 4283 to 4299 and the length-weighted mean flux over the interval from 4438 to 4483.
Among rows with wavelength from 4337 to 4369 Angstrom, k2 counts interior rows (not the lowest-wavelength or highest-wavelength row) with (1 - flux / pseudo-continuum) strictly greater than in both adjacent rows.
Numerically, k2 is 4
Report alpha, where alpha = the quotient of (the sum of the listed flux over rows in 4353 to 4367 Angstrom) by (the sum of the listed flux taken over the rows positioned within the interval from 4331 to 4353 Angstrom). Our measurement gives 0.67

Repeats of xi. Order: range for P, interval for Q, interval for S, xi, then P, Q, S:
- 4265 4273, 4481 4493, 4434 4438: 32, 18.4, 26.1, 24.38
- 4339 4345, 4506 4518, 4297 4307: 24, 21.0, 30.3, 14.82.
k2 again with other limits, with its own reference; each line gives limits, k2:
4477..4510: 3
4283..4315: 3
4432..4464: 4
